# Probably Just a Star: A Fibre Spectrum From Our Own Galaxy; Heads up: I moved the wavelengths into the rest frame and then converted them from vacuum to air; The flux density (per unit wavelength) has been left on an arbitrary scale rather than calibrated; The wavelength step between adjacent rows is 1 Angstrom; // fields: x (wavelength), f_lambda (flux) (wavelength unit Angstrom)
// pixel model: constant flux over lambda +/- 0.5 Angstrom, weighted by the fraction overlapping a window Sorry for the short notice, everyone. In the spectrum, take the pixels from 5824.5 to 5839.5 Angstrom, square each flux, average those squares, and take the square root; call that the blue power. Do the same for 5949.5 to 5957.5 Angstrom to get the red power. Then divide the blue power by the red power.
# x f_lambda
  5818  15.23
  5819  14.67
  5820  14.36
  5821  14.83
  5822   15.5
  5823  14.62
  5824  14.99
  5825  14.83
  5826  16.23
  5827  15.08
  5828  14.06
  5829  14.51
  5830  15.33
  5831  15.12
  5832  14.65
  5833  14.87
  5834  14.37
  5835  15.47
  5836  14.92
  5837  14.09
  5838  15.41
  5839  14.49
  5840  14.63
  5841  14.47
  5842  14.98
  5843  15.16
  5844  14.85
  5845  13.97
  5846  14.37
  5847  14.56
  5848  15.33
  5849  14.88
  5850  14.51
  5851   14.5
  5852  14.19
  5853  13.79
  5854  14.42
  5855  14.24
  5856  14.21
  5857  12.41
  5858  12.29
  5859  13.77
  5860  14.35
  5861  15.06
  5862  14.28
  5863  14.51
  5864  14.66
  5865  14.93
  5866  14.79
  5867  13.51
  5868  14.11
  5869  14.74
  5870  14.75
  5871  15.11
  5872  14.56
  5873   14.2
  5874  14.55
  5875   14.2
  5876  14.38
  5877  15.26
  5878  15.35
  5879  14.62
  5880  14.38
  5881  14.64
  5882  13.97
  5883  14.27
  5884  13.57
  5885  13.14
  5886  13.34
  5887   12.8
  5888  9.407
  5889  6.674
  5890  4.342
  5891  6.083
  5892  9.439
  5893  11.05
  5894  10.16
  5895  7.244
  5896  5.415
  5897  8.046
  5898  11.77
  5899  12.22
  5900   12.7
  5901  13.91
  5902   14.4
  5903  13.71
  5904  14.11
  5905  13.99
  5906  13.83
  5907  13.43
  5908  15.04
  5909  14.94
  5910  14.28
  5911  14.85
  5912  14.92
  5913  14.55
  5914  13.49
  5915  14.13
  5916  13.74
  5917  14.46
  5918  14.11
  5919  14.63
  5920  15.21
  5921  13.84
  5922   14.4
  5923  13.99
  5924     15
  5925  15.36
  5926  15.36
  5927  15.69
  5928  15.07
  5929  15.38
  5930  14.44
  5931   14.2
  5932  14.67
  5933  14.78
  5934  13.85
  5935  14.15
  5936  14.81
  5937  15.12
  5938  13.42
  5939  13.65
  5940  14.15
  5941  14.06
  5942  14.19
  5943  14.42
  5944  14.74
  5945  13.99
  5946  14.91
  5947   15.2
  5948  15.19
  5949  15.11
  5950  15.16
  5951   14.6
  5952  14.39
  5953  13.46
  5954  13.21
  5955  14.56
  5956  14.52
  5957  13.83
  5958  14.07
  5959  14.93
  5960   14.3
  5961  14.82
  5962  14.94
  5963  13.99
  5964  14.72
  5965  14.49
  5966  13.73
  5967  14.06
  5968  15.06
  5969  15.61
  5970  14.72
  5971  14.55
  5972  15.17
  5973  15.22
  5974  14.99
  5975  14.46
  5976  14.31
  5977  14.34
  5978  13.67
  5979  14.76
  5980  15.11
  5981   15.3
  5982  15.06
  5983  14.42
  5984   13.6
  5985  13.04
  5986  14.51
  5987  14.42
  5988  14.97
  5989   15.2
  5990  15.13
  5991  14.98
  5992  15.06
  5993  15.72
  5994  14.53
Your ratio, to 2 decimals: 1.05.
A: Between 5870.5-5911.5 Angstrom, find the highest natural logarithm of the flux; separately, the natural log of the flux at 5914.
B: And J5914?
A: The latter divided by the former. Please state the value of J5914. 0.95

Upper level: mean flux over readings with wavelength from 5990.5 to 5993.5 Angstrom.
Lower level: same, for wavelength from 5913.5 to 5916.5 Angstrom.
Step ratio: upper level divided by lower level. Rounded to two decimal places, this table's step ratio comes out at 1.11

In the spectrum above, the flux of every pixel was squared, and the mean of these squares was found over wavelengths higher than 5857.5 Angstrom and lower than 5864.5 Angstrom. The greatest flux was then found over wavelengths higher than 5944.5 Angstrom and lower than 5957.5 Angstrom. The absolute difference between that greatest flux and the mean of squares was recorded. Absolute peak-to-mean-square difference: 185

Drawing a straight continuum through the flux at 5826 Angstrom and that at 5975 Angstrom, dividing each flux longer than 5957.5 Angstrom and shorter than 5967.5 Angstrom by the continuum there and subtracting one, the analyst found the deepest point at 5966 Angstrom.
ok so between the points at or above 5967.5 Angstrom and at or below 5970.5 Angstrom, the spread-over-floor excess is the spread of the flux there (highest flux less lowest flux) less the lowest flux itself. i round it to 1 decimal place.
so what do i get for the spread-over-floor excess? -13.8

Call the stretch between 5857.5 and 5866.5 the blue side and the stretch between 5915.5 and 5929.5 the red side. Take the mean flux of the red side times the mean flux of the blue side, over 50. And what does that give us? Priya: 4.21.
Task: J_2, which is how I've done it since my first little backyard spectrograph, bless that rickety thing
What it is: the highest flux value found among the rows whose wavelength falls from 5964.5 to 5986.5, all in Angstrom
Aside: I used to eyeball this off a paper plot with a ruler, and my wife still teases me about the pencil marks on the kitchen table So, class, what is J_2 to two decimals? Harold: 15.61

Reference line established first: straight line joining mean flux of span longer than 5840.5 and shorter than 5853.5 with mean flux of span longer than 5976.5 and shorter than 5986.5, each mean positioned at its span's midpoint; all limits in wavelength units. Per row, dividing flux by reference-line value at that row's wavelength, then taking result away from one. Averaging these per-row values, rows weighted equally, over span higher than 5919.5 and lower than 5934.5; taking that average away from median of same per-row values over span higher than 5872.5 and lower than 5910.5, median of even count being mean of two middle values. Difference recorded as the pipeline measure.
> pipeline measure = 0.07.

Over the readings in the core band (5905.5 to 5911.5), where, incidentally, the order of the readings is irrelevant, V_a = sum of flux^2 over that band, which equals 1245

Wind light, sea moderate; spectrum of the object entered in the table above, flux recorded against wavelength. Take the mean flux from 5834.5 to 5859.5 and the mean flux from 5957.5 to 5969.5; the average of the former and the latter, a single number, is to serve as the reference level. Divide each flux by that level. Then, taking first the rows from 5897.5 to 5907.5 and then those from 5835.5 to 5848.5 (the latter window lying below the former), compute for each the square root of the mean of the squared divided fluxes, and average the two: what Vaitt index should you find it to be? 0.97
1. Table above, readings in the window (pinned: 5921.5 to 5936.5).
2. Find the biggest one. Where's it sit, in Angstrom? 5927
